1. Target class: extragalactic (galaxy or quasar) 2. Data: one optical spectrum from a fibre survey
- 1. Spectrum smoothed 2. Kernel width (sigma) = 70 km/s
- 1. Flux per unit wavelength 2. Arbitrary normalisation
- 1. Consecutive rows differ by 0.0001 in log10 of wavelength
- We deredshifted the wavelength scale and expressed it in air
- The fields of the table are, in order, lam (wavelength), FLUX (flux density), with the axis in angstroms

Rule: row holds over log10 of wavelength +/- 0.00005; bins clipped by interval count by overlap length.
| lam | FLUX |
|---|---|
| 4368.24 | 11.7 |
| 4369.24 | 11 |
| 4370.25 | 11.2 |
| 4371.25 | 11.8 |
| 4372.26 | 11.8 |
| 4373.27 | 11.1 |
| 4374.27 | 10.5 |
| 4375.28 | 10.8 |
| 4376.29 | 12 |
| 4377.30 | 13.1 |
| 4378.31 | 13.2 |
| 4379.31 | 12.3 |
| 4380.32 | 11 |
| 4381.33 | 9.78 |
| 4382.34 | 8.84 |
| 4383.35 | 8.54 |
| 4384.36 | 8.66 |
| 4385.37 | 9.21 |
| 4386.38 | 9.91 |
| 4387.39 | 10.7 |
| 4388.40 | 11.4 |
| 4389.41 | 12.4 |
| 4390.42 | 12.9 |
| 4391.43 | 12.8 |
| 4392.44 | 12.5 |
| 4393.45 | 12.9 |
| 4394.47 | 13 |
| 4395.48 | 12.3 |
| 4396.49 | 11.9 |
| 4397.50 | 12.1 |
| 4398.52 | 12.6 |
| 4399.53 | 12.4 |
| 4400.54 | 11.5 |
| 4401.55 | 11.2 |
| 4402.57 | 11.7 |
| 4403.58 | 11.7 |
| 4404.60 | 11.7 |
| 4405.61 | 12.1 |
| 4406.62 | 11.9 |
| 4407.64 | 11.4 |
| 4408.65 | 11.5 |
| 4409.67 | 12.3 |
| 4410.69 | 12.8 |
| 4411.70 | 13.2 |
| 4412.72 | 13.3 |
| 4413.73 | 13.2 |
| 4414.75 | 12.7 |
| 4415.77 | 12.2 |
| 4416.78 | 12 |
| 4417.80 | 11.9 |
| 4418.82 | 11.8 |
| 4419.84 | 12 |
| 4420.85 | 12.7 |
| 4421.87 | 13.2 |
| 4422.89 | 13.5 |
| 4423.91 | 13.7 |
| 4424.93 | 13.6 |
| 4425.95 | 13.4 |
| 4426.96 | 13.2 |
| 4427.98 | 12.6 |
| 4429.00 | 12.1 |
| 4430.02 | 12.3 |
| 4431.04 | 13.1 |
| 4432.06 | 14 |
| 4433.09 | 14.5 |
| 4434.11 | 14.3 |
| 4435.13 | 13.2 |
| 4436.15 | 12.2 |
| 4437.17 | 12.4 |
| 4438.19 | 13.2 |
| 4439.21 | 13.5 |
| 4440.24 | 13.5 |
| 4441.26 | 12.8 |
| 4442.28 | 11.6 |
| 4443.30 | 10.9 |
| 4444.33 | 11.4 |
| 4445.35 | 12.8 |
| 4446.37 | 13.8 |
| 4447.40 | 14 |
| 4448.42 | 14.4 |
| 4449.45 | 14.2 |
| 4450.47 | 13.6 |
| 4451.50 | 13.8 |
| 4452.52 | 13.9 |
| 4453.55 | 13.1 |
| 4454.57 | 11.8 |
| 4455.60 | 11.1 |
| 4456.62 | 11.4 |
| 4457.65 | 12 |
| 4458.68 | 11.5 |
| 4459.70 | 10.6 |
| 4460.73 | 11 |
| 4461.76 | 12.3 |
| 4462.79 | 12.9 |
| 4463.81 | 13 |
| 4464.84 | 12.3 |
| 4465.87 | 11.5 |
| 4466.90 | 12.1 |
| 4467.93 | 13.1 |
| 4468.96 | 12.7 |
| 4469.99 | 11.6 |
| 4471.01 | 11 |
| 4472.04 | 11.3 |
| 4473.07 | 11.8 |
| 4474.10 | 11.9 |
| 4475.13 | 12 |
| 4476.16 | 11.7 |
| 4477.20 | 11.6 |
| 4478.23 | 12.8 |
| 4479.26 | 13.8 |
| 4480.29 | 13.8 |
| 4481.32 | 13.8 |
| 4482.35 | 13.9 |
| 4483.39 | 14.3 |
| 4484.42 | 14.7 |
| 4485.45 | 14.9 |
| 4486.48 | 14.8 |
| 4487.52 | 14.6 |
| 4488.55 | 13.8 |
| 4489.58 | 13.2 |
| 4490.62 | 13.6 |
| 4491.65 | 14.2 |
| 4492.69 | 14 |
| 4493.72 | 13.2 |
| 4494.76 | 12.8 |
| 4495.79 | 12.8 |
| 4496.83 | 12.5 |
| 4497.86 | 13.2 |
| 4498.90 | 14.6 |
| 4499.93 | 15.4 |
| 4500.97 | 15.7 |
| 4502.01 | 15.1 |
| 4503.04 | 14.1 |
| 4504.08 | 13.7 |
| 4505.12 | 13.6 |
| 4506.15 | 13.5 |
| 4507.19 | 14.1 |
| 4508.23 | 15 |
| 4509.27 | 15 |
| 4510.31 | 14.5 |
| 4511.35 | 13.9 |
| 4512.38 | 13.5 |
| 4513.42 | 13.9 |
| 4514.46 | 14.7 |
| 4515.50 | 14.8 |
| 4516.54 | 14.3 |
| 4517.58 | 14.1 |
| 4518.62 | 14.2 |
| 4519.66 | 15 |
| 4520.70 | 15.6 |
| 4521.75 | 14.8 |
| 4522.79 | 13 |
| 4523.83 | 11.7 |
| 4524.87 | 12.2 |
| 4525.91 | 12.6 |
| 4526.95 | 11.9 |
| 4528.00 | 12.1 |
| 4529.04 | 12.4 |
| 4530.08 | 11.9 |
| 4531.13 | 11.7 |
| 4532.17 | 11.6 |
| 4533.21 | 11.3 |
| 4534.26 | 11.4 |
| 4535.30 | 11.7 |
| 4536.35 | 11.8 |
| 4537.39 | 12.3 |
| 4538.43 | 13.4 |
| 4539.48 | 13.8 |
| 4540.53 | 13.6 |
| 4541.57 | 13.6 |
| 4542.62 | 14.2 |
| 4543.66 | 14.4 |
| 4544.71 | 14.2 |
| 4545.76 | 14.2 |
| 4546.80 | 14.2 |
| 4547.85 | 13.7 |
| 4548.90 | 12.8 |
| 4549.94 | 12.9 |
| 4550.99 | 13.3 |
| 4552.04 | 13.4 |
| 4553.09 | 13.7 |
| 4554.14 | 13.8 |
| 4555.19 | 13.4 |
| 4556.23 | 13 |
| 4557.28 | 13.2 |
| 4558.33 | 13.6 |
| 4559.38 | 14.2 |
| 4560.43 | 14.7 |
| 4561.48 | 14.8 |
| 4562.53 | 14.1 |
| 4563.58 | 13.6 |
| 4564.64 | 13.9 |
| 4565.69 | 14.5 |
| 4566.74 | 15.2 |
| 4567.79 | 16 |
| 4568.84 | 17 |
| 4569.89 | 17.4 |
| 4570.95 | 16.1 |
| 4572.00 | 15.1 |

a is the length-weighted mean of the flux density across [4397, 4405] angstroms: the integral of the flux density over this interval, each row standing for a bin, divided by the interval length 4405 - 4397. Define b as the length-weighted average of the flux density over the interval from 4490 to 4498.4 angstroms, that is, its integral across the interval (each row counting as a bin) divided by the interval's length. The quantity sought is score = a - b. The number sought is -1.4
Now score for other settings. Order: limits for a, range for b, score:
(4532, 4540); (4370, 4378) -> 0.6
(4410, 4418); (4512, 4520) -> -1.6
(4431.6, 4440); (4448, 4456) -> 0.2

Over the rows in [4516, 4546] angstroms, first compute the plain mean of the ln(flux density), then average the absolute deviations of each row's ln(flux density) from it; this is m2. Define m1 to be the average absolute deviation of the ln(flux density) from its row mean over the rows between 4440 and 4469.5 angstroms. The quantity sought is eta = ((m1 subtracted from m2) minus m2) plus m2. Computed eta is 0.01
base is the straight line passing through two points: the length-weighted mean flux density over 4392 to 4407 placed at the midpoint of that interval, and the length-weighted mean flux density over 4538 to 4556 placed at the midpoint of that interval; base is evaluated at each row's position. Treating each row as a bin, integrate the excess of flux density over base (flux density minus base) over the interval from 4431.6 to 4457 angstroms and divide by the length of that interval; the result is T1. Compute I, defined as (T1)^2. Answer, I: 0.20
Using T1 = 0.44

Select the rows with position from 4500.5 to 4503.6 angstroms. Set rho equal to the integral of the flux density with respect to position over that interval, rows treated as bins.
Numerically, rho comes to 46.3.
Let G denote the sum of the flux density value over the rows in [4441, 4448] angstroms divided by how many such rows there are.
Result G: 12.5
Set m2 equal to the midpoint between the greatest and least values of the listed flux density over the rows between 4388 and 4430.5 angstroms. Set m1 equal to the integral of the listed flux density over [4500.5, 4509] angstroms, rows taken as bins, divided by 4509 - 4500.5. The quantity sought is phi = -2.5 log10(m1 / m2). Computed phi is -0.15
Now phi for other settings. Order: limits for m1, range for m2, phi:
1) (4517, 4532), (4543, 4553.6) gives 0.04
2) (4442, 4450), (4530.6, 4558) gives -0.01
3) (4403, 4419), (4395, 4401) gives -0.02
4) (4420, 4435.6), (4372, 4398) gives -0.22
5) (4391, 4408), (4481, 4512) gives 0.17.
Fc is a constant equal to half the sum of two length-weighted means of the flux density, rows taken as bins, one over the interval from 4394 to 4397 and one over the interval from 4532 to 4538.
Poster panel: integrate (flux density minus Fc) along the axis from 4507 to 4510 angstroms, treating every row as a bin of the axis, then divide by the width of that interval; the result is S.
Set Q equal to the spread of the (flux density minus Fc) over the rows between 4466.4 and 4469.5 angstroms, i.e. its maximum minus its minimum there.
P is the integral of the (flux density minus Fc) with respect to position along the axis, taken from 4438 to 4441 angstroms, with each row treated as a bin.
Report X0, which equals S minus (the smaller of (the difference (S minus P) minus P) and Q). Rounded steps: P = 4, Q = 1.0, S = 2.7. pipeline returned 8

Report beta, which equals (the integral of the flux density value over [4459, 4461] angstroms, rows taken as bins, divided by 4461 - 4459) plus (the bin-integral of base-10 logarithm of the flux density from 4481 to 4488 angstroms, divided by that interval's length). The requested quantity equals 12.0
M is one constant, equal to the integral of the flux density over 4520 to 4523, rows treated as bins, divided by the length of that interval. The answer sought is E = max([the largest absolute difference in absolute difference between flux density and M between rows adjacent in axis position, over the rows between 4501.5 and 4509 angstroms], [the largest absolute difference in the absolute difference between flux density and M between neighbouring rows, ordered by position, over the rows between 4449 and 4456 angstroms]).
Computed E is 1.30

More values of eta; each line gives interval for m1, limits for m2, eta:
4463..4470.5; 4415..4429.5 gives 0.01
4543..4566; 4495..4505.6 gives 0.03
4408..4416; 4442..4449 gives 0.06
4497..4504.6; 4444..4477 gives 0.02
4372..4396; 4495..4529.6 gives -0.05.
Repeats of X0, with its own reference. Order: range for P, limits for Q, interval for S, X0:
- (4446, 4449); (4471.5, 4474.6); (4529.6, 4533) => 12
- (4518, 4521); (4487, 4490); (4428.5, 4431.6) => 17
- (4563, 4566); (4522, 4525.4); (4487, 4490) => 11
